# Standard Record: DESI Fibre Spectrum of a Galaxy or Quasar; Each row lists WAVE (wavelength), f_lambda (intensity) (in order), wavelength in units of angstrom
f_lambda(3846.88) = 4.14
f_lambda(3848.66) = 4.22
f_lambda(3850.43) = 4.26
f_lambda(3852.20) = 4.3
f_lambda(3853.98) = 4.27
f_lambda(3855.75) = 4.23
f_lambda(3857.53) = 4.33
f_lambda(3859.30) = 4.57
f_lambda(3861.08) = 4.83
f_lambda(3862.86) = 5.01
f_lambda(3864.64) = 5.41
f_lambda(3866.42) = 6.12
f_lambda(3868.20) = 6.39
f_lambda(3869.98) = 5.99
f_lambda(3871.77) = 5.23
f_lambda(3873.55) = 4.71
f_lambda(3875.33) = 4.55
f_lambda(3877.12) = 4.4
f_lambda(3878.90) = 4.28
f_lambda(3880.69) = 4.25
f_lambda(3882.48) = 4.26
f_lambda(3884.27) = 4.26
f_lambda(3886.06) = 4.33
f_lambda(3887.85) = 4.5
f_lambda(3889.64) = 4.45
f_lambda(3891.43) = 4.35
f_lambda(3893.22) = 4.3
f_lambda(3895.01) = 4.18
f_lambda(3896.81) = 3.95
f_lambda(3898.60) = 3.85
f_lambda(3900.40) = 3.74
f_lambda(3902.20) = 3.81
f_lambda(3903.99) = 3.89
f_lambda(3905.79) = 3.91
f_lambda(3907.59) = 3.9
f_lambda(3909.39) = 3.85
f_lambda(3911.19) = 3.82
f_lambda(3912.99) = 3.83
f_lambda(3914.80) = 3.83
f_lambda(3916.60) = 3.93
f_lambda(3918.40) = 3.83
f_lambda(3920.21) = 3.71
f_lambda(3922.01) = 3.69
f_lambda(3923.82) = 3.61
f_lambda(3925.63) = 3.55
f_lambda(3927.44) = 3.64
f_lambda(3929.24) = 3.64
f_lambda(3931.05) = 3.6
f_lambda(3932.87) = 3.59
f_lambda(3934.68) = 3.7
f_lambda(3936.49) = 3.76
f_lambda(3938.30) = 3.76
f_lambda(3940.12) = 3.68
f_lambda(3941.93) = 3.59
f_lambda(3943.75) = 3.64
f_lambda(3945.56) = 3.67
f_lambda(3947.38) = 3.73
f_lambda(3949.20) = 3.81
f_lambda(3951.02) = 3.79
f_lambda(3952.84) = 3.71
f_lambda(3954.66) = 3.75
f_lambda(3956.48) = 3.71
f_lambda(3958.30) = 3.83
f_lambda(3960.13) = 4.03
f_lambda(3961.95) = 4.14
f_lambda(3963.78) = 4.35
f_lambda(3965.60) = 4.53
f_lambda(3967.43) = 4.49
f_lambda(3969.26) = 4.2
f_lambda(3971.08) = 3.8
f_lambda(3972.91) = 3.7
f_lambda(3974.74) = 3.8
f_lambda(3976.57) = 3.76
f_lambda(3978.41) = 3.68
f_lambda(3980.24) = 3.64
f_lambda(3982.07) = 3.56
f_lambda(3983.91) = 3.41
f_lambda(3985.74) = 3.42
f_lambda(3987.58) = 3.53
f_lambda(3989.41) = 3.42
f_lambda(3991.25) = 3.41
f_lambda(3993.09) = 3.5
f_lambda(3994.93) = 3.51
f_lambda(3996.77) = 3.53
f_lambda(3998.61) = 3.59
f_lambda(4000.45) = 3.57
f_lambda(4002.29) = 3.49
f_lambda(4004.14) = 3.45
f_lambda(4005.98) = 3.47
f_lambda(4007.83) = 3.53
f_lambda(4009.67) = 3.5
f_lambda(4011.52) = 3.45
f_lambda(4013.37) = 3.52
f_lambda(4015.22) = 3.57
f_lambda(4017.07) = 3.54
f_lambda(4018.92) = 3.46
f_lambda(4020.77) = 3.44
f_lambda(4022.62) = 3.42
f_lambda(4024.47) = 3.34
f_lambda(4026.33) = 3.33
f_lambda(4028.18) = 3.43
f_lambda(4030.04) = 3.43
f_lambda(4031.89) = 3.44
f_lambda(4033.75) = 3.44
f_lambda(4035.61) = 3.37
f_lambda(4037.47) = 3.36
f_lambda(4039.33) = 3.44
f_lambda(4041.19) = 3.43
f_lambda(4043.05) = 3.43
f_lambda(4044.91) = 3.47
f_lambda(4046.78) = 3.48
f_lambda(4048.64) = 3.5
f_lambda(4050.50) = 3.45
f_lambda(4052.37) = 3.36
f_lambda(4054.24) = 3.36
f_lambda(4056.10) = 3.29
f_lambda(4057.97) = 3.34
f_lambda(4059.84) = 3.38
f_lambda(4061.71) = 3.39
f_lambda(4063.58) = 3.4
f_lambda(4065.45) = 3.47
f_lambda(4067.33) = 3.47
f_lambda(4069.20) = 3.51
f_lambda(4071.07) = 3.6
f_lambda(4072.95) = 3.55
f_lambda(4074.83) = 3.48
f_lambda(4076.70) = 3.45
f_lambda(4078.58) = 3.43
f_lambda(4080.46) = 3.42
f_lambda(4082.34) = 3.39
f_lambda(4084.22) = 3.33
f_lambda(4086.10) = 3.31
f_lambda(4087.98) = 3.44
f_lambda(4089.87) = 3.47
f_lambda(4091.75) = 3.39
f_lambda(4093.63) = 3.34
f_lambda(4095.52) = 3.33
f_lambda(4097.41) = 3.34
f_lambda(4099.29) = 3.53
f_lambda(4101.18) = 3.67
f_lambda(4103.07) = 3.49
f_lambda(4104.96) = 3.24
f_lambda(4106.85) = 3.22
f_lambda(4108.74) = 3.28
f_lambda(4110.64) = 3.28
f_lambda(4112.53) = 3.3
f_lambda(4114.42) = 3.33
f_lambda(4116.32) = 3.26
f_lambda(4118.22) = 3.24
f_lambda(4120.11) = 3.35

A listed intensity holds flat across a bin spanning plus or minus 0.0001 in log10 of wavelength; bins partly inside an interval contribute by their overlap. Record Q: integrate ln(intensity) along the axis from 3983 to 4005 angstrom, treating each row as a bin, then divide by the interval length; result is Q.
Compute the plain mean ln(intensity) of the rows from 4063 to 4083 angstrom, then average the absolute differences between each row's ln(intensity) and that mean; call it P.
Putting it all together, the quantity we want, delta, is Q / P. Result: 92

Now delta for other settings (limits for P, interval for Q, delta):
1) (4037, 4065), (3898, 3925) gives 94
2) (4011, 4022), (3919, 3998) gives 99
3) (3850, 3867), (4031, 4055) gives 12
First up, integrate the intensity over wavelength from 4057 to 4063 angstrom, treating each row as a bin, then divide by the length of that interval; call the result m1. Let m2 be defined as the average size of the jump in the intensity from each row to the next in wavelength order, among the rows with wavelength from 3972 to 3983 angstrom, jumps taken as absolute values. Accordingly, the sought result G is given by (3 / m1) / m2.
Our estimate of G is 13.1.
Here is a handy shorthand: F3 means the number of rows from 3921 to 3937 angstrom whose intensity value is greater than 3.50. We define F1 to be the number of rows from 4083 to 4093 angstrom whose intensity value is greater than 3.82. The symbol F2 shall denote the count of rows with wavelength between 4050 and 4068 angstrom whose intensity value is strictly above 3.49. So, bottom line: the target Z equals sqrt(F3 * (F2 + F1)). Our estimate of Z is 0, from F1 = 0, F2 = 0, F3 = 9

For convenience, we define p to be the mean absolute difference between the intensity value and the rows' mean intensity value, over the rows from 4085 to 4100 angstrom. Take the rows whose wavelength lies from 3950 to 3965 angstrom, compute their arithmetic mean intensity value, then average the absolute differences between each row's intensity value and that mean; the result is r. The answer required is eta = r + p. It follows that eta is 0.259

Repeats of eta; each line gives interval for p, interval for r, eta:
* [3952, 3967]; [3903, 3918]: 0.294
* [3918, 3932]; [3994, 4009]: 0.101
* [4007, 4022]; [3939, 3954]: 0.096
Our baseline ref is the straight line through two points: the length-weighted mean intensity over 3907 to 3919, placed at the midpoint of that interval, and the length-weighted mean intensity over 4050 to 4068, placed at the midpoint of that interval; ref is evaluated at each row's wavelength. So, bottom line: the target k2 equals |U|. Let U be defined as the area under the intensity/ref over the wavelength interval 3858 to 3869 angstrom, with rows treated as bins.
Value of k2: 14.6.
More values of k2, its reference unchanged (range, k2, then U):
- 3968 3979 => 11.6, 11.6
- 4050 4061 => 10.9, 10.9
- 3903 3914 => 11.0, 11.0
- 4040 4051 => 11.1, 11.1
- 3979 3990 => 10.6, 10.6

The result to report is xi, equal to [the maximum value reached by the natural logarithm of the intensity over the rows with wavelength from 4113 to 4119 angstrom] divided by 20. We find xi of 0.0601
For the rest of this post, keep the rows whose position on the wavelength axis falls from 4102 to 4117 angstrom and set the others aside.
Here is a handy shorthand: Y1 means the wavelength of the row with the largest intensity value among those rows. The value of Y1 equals 4103.07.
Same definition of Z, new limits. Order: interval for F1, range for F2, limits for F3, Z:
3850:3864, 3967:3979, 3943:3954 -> 9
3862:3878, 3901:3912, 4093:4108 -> 5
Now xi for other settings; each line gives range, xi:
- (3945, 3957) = 0.0669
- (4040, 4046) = 0.0622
